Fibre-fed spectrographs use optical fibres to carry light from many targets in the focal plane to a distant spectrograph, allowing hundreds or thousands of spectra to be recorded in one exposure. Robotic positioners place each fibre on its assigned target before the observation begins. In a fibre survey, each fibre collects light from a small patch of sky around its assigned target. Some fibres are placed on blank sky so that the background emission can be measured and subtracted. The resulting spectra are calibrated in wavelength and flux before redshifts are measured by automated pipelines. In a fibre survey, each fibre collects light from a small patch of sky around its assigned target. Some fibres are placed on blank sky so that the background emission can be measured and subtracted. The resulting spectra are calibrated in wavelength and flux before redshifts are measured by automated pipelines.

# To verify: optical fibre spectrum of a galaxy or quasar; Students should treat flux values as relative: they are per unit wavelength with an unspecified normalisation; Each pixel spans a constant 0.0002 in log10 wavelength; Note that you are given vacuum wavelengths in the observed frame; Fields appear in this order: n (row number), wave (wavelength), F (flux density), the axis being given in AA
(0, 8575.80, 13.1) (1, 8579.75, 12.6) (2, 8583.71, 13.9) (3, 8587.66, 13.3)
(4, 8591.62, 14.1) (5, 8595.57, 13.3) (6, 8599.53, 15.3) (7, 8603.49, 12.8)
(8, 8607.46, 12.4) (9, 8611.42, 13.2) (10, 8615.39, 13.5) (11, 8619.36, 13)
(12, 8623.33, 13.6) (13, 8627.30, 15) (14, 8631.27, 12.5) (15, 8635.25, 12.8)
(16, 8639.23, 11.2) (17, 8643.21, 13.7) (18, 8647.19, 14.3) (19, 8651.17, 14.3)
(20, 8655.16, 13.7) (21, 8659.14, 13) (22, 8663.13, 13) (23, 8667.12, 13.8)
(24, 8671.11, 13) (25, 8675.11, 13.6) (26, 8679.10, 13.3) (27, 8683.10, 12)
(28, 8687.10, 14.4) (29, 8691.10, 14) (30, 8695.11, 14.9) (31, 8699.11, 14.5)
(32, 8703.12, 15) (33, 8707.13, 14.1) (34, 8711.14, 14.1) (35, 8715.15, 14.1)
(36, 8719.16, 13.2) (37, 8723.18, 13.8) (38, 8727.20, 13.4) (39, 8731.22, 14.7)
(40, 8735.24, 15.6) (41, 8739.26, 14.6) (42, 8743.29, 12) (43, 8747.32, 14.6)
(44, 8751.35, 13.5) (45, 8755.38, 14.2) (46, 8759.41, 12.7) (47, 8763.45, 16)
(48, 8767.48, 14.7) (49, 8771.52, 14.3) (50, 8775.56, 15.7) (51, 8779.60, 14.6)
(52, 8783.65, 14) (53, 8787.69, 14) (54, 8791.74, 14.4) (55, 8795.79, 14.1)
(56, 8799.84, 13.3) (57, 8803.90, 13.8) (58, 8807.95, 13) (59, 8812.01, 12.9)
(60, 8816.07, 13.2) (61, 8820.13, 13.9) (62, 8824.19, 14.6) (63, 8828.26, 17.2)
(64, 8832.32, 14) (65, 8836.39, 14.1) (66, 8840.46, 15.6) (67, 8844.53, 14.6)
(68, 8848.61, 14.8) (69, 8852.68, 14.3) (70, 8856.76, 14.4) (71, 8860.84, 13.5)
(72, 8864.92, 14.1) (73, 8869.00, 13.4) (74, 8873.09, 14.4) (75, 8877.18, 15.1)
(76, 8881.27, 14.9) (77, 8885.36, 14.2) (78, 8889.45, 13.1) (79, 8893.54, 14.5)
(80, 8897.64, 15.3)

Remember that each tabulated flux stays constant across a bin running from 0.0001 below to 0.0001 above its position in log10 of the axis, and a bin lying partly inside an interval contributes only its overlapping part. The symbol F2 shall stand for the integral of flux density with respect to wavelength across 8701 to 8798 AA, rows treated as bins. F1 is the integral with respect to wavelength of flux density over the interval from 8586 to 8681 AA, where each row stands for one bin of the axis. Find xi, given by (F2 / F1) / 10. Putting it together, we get 0.11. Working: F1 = 1273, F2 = 1380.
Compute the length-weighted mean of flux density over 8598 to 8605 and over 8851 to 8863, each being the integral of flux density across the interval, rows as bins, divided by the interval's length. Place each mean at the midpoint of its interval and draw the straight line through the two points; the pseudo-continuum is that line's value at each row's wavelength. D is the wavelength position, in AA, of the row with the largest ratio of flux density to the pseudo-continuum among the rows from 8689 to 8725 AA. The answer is 8703.12 AA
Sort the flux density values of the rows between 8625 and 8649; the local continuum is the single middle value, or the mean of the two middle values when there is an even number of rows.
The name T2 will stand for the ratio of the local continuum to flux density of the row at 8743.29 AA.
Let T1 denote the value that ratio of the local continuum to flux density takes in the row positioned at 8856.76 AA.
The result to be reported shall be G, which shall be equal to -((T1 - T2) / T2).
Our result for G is 0.17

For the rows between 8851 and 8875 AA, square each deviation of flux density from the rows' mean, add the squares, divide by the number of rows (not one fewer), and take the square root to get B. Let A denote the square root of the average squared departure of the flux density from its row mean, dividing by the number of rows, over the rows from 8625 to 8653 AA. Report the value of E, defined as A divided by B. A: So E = 2.93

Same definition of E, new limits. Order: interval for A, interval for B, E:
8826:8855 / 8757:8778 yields 0.89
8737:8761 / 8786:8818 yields 1.87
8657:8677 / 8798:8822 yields 0.92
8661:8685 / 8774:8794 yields 0.93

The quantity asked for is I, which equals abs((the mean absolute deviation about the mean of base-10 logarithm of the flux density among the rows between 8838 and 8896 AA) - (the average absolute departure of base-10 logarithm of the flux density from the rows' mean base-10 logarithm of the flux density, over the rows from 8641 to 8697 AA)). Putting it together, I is 0.0029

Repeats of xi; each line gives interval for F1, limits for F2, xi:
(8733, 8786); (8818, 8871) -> 0.10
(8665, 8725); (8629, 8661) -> 0.05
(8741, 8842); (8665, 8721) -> 0.05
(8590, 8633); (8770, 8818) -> 0.12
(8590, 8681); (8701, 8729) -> 0.03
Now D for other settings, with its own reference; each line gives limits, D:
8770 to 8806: 8775.56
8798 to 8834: 8828.26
